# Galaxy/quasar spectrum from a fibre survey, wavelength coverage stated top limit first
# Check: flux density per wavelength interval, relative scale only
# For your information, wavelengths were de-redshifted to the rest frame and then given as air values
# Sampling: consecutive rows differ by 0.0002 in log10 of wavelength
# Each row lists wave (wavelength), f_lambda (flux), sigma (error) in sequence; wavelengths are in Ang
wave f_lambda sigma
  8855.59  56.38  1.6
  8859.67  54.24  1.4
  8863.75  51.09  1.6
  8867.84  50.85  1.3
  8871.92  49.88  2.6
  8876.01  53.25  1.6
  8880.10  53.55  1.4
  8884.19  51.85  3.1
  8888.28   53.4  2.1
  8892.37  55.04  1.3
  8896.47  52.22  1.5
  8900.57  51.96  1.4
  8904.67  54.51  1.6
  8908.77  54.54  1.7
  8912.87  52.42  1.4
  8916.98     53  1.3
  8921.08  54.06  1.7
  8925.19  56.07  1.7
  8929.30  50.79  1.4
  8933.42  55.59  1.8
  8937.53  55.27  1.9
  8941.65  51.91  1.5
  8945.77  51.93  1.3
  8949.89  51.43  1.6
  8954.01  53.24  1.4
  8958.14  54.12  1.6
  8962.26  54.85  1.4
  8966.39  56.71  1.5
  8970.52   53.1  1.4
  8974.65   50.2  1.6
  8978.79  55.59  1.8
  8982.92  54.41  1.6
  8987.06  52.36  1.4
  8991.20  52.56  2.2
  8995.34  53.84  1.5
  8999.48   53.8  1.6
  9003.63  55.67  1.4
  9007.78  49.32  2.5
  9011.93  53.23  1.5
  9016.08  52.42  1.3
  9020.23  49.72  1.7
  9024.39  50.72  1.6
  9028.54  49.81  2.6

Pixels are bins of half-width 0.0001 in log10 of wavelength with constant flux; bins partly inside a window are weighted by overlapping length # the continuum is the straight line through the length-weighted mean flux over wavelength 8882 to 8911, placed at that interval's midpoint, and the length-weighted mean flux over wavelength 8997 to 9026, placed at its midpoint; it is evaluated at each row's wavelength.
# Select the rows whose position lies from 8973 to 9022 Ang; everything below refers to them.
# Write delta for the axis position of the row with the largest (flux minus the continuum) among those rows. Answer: 9003.63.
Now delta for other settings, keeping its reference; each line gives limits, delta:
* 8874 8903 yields 8892.37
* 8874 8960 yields 8925.19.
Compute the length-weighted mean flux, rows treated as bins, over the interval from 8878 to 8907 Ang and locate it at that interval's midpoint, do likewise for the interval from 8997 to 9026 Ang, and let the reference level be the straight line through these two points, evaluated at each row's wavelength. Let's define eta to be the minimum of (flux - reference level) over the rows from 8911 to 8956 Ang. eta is -2.1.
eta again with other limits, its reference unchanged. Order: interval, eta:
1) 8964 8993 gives -2.3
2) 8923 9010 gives -2.9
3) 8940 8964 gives -1.3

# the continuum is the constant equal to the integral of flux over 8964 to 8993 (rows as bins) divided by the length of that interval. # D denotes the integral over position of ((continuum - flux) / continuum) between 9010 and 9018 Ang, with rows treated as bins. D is 0.11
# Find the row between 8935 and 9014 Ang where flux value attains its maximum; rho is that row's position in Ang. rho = 8966.39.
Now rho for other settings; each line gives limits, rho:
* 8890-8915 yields 8892.37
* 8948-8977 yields 8966.39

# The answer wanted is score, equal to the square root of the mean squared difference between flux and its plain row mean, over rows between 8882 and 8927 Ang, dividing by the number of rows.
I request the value 1.33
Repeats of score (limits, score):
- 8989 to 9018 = 1.80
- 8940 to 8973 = 1.66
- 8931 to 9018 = 1.84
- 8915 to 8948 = 1.84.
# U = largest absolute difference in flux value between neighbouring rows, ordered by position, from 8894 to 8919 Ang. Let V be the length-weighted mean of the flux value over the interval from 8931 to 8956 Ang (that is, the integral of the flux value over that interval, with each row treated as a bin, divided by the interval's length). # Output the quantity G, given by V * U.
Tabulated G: 136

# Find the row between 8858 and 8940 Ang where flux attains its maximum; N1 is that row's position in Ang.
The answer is 8925.19 Ang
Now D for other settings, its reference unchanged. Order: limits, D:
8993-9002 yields -0.05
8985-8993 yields 0.17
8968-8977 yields 0.26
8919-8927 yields -0.22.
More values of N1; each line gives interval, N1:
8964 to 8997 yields 8966.39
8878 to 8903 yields 8892.37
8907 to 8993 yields 8966.39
